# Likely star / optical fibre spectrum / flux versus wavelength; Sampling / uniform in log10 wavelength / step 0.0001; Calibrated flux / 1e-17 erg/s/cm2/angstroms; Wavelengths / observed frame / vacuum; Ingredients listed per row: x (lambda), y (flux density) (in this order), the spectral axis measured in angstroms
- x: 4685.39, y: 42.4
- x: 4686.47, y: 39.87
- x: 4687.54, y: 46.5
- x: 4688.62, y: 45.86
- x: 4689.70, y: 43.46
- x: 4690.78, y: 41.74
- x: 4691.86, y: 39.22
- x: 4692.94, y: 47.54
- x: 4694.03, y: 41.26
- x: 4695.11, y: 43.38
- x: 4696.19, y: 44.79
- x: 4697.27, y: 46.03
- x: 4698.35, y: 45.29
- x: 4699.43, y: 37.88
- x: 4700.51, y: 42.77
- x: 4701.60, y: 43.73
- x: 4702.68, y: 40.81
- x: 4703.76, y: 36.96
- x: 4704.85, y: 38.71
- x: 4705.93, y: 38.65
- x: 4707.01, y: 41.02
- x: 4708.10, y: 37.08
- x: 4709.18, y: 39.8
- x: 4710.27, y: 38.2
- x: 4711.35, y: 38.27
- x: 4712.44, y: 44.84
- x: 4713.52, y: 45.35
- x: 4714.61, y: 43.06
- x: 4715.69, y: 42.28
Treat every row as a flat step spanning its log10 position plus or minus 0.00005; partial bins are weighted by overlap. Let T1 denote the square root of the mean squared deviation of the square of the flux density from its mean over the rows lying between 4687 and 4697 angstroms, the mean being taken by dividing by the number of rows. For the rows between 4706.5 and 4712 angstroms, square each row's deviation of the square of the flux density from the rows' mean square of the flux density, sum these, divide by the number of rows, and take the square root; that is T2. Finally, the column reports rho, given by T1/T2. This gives 2.1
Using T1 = 222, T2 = 108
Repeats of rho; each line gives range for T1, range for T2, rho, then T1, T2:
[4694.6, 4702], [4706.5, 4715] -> 0.9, 208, 245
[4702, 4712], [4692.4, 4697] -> 0.5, 107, 203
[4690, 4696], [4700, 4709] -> 1.3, 244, 190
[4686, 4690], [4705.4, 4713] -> 1.1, 224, 198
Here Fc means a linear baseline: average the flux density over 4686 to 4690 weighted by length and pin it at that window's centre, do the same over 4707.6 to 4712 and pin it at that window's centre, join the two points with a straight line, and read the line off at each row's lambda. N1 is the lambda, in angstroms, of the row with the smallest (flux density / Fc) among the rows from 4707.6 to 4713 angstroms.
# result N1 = 4708.10 angstroms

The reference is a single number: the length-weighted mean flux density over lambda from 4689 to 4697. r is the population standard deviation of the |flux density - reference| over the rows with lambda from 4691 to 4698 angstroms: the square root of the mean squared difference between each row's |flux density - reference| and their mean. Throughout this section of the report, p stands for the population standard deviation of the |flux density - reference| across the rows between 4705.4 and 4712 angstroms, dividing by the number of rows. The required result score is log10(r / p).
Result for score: 0.05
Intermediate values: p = 1.26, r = 1.4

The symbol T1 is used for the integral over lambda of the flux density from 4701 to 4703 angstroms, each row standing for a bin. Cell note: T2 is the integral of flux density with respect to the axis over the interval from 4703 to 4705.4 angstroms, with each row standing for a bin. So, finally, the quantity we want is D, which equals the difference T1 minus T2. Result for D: -7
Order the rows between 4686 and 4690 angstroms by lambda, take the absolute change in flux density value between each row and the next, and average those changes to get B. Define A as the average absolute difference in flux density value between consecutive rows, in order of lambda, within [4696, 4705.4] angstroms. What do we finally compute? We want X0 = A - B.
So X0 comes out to -0.3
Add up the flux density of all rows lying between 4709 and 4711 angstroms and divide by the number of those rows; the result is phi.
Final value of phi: 39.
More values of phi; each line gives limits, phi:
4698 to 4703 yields 42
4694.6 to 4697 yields 44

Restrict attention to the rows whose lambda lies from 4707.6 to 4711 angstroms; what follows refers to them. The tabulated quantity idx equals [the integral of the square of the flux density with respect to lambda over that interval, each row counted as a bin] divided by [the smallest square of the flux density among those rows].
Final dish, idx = 3.65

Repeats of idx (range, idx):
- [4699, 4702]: 3.61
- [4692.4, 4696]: 4.12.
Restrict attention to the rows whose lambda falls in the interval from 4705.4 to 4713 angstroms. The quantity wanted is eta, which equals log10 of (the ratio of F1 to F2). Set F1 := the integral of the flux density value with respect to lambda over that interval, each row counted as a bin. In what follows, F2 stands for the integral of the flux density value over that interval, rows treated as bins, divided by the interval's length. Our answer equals 0.88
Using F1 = 302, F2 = 39.7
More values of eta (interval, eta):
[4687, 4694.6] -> 0.88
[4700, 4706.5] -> 0.81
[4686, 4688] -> 0.30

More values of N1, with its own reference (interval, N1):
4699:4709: 4699.43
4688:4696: 4691.86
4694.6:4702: 4699.43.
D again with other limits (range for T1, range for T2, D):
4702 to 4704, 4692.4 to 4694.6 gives -18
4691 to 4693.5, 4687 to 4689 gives 15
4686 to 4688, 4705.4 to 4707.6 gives -1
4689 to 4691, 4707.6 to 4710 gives -6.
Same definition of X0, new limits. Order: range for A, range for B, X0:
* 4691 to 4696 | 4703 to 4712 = 3.8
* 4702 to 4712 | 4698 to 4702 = -2.4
